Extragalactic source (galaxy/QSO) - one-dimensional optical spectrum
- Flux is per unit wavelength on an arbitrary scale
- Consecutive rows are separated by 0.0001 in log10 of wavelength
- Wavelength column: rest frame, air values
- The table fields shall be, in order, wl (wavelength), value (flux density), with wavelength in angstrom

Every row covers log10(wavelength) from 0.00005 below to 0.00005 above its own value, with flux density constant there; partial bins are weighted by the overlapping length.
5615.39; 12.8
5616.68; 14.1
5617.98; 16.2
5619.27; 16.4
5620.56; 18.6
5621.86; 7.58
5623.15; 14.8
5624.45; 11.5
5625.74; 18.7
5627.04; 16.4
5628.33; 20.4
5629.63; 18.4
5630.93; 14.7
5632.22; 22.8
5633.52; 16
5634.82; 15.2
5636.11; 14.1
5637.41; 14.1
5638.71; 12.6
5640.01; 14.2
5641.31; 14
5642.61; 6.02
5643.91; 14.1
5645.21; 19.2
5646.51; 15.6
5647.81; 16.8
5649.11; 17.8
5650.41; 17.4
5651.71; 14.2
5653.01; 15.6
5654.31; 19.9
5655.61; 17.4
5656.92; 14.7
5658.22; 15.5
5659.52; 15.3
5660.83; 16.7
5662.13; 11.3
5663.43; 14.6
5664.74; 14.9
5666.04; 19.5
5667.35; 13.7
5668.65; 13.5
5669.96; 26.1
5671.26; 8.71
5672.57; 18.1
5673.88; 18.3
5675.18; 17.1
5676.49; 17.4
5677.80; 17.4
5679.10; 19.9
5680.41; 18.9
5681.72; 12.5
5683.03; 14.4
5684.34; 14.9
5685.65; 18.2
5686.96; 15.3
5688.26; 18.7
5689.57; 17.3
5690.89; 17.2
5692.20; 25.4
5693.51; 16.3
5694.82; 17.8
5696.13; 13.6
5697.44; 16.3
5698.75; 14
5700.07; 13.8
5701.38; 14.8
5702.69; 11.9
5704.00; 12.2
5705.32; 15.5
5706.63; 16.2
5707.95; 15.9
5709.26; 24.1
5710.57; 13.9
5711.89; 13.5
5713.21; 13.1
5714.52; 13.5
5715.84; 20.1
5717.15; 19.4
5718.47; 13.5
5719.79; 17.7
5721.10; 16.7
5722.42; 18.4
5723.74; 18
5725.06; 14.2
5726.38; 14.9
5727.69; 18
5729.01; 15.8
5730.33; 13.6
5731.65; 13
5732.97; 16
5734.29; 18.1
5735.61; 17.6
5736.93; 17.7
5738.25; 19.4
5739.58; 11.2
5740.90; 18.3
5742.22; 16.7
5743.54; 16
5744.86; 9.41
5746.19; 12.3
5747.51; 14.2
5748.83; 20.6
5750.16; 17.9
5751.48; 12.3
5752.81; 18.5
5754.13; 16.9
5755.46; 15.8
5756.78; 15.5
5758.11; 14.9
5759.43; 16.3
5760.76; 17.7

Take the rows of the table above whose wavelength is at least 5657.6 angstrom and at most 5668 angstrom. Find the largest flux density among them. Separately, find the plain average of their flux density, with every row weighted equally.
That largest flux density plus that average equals 34.7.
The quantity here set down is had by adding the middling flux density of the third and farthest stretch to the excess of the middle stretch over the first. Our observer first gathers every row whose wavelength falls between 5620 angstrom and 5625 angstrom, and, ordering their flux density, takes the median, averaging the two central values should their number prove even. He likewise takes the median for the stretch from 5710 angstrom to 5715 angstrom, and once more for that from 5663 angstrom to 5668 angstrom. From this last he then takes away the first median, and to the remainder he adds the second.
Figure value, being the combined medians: 15.1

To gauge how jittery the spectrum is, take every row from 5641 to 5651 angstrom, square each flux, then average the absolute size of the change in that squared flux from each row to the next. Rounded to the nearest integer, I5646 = 101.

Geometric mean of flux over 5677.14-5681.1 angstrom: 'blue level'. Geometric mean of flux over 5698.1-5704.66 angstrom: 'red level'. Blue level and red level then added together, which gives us 32.0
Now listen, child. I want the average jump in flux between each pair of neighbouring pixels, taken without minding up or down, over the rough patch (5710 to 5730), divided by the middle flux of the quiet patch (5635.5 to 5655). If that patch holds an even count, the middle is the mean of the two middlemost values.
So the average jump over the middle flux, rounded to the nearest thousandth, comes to 0.158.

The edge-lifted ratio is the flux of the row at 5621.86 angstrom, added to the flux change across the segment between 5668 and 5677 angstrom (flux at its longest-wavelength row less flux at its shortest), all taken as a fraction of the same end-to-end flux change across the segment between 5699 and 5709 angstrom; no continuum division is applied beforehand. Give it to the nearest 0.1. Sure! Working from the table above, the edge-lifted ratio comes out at 5.5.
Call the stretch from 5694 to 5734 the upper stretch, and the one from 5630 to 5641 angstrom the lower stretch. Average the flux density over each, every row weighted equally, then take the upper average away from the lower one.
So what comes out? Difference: -0.2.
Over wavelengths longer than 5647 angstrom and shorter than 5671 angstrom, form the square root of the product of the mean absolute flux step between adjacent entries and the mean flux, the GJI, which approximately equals 6.9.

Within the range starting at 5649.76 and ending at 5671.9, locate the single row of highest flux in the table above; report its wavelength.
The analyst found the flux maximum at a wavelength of 5669.96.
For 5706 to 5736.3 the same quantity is 5709.26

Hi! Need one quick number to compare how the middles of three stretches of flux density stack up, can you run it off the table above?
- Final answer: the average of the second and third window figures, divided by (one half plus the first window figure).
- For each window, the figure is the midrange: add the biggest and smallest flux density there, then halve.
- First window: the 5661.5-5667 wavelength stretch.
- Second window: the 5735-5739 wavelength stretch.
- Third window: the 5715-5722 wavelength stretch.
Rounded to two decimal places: 1.11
